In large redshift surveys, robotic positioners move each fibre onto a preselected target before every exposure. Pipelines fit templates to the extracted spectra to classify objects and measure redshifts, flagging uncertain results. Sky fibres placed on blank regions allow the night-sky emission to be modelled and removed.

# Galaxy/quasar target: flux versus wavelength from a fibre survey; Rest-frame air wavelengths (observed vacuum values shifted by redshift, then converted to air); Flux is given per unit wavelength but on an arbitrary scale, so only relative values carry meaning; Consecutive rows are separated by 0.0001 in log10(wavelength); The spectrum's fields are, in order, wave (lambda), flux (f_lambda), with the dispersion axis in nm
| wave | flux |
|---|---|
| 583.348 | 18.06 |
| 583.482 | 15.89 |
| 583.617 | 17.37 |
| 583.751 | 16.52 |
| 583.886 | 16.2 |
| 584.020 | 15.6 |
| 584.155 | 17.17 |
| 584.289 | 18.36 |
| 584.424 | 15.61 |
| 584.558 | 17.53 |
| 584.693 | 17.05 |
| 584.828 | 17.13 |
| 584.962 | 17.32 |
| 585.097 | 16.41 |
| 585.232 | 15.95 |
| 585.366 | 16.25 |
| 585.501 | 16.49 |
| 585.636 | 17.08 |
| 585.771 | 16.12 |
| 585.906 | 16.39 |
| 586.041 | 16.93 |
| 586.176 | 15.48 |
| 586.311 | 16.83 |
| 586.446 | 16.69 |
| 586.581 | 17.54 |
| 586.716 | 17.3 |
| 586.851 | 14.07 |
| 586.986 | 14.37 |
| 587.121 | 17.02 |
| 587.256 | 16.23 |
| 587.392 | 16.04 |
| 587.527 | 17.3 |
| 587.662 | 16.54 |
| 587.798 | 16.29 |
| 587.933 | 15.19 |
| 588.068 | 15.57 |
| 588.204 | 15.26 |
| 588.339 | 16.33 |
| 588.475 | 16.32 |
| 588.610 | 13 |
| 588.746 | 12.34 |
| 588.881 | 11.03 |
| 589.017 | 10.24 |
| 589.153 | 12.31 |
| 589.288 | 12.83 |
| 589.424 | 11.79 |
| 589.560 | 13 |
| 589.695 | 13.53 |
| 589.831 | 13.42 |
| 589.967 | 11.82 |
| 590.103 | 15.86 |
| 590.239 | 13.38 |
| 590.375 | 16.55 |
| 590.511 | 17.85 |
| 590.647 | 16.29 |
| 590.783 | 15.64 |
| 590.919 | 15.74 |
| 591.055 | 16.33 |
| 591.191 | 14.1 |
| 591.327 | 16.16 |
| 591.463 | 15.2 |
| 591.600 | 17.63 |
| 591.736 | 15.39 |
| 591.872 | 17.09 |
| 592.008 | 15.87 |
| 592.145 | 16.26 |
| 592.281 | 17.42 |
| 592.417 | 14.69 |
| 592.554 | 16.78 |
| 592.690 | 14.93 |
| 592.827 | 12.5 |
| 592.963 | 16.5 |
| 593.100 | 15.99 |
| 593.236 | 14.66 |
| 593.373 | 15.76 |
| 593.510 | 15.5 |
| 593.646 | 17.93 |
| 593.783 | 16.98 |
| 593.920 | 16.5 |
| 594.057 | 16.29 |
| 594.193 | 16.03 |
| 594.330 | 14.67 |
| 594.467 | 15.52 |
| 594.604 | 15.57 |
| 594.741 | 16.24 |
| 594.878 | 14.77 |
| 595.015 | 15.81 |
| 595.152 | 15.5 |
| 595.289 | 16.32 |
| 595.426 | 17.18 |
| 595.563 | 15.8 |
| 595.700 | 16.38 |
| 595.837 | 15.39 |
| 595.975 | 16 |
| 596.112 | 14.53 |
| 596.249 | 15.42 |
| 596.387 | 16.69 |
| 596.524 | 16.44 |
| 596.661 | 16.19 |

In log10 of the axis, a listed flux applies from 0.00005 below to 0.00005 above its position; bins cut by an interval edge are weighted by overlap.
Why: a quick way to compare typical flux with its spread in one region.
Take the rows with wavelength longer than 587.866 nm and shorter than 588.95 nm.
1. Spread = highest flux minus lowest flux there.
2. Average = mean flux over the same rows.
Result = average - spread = 9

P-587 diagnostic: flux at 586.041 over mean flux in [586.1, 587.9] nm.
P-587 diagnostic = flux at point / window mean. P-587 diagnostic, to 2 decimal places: 1.04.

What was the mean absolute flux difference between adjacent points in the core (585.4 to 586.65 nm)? 0.77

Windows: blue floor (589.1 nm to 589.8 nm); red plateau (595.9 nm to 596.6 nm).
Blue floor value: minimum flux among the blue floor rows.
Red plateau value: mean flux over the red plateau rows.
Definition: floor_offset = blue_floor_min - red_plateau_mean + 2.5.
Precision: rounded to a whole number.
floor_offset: -2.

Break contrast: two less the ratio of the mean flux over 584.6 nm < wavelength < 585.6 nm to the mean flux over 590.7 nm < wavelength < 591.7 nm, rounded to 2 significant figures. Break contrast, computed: 0.95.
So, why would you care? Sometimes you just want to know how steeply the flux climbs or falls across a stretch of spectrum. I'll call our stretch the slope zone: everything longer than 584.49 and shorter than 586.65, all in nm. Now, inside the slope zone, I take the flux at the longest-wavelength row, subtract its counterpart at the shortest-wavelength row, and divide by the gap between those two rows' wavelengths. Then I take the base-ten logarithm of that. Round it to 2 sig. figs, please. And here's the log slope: -2.3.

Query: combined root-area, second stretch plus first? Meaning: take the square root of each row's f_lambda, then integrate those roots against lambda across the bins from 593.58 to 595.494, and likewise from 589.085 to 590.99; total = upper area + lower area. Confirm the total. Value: 14.9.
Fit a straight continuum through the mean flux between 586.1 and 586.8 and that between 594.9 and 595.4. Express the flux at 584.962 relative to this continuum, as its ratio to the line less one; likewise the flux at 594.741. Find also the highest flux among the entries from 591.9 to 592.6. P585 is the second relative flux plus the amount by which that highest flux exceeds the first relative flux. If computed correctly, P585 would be 17.4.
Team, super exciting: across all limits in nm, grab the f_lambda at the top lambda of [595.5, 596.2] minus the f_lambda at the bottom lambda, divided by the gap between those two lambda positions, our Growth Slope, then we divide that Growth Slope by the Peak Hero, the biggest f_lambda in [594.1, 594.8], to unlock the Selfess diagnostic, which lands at -0.14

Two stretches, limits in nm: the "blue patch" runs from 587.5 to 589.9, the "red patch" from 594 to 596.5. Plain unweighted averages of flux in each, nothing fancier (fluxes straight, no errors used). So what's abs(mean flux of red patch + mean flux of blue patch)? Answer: 29.8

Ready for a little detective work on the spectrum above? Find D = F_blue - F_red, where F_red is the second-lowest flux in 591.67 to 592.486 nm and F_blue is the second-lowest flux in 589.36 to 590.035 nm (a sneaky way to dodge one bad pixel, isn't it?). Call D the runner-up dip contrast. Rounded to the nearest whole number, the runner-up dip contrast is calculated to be -4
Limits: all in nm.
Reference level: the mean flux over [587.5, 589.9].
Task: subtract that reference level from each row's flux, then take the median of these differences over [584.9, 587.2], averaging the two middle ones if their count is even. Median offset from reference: 2.5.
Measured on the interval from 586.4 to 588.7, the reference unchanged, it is 2.3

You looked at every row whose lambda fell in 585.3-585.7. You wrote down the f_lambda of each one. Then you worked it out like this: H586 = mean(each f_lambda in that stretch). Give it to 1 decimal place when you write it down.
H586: 16.6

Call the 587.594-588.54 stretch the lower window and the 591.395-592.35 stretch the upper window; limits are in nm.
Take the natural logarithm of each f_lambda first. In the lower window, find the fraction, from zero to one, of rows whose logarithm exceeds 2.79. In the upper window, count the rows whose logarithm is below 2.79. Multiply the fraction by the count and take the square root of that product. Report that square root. 1.51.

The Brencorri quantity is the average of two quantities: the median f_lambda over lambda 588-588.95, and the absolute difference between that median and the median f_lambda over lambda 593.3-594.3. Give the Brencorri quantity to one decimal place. 8.1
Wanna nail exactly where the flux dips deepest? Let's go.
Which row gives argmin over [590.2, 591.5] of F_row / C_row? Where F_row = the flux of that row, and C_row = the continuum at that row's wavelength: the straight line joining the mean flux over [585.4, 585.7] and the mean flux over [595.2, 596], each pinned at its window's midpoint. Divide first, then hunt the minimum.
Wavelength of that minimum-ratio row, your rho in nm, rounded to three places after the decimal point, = 590.239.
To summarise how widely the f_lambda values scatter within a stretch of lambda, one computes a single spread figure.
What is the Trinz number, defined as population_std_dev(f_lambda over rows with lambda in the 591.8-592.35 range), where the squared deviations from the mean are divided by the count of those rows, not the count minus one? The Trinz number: 0.62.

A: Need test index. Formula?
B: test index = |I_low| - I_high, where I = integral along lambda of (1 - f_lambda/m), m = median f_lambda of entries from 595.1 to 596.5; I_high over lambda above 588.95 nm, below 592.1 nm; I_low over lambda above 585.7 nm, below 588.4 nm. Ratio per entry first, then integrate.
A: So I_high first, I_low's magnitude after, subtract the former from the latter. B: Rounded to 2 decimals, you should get -0.19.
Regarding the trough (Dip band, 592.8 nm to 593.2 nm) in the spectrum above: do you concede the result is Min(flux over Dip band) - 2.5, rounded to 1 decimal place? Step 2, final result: 10.0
